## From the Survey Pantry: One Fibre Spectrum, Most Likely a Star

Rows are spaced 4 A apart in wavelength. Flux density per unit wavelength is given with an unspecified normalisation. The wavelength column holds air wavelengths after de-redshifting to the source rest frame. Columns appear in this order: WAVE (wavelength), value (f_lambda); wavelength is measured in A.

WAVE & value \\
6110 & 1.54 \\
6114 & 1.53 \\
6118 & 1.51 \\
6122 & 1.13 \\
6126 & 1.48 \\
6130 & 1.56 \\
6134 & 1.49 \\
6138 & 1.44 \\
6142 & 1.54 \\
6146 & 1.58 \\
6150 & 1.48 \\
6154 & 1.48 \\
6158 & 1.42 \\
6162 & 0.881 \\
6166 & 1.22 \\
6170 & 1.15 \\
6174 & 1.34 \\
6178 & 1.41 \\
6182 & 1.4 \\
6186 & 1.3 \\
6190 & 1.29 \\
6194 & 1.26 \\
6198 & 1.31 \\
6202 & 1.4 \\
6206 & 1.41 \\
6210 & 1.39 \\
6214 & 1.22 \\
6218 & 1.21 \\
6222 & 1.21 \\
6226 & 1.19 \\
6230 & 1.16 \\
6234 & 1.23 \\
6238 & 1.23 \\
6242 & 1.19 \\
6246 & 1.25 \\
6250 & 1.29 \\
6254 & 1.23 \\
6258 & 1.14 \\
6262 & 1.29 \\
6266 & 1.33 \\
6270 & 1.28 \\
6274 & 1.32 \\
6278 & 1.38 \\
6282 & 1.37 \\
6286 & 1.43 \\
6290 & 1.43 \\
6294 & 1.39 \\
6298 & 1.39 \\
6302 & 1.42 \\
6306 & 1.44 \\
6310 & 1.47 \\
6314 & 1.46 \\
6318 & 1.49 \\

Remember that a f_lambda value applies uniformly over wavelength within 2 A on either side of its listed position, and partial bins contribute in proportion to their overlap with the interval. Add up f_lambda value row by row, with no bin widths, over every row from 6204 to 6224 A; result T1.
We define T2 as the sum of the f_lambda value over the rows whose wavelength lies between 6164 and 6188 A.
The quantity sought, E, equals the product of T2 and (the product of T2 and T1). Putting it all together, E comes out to 394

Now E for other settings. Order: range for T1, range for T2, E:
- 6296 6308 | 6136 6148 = 88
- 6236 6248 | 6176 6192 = 107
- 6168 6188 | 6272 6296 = 457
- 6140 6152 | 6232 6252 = 176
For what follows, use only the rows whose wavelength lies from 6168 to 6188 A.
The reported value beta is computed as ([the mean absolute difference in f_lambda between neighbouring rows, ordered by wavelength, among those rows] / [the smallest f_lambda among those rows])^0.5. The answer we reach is 0.28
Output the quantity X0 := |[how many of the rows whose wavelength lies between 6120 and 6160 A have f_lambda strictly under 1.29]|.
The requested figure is 1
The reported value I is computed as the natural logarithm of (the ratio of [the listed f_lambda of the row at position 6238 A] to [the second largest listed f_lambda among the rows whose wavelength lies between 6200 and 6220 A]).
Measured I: -0.13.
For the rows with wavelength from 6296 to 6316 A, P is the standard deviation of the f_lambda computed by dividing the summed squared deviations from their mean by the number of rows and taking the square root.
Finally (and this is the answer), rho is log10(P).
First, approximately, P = 0.03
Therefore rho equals -1.5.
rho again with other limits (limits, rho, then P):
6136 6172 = -0.7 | 0.21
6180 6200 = -1.3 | 0.05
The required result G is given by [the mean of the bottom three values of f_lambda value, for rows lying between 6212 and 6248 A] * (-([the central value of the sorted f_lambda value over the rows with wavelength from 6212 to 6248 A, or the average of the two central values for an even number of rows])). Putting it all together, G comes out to -1.4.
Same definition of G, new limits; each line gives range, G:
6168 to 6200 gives -1.6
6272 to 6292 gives -1.9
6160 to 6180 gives -1.3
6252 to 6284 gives -1.6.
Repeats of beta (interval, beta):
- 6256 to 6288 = 0.23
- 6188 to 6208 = 0.19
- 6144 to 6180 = 0.44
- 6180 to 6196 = 0.19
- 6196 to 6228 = 0.20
